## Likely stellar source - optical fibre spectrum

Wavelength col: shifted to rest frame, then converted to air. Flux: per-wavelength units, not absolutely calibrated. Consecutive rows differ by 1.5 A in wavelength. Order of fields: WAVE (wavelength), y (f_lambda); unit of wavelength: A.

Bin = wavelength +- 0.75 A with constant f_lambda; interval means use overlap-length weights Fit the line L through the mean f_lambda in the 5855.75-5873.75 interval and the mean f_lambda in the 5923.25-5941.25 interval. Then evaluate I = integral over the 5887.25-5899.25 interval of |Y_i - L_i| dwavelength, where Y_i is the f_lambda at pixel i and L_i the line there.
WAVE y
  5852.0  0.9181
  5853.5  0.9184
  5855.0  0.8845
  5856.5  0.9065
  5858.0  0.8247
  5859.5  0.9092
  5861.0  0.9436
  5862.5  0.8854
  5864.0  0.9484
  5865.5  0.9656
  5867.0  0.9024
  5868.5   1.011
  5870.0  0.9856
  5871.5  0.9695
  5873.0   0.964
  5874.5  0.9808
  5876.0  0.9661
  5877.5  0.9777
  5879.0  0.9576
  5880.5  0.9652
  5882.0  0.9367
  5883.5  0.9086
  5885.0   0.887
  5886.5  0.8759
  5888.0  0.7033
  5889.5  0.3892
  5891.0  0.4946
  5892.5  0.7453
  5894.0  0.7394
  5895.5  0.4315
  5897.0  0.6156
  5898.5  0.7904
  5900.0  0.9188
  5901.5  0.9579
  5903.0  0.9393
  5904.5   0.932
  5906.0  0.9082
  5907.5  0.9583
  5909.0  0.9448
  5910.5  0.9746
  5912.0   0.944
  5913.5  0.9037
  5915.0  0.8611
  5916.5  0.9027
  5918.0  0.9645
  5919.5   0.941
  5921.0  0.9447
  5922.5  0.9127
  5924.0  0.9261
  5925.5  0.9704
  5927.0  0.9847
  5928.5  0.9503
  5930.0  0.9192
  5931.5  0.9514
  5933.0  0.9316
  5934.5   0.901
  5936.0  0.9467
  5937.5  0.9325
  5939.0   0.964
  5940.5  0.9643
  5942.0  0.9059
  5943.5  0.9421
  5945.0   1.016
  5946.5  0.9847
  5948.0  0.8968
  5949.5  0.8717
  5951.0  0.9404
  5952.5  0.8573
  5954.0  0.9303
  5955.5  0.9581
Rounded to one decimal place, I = 3.9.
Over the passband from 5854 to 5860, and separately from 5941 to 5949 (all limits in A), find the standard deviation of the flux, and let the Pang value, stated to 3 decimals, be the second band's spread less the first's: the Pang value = 0.012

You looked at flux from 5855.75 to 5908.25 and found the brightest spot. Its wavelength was 5868.5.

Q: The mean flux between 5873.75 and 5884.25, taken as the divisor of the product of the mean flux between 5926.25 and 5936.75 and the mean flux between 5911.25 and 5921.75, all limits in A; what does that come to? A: 0.91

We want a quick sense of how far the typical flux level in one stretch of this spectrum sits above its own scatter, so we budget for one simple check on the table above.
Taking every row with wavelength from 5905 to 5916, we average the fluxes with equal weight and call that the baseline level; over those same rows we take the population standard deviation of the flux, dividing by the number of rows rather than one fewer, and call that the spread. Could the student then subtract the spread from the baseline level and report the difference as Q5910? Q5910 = 0.89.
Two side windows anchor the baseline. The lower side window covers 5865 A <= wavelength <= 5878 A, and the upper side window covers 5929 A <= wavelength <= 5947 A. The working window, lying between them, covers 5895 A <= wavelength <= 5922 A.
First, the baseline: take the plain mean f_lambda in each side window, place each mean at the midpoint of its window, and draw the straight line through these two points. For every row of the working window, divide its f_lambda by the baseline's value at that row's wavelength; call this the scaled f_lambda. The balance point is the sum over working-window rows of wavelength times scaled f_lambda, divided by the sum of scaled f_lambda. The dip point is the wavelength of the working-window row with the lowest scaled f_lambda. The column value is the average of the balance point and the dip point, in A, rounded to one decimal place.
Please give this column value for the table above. 5902.2 A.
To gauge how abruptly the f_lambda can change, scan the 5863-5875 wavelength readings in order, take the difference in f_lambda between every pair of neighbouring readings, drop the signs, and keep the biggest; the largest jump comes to 0.11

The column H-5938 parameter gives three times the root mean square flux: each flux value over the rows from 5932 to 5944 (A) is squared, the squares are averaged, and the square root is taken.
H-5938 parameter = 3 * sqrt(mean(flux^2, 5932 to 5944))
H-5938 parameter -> 2.81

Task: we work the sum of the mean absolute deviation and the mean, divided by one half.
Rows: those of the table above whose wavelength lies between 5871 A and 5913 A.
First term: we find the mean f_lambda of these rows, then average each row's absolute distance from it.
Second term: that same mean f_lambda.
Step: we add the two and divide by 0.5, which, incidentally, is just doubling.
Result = 1.97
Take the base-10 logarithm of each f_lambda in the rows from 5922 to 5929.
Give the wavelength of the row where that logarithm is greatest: 5927.0 A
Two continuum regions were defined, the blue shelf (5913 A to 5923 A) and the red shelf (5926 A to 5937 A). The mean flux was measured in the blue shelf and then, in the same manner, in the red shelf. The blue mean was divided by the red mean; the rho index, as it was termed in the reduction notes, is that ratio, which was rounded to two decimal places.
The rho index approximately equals 0.98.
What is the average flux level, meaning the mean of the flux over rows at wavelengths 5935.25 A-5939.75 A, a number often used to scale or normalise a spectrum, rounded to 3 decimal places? 0.948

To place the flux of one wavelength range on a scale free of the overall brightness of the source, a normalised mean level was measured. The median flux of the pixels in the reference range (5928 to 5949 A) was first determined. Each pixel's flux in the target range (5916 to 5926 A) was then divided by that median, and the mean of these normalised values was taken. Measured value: 0.993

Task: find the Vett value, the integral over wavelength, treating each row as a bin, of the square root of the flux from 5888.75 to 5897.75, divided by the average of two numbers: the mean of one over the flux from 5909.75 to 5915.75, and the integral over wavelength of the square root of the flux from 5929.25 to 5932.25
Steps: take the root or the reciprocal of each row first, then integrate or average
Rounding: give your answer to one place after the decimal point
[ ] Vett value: 3.4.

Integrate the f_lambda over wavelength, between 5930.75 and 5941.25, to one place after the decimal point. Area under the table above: 9.9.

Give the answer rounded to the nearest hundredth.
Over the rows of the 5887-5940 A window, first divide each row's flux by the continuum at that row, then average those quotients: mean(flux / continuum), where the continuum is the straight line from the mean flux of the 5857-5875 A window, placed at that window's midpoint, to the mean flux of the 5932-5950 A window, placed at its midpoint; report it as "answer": 0.92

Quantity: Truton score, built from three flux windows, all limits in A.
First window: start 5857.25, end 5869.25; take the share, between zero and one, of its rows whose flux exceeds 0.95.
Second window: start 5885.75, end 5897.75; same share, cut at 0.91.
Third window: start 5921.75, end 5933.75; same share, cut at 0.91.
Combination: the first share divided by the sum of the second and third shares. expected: 0.250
